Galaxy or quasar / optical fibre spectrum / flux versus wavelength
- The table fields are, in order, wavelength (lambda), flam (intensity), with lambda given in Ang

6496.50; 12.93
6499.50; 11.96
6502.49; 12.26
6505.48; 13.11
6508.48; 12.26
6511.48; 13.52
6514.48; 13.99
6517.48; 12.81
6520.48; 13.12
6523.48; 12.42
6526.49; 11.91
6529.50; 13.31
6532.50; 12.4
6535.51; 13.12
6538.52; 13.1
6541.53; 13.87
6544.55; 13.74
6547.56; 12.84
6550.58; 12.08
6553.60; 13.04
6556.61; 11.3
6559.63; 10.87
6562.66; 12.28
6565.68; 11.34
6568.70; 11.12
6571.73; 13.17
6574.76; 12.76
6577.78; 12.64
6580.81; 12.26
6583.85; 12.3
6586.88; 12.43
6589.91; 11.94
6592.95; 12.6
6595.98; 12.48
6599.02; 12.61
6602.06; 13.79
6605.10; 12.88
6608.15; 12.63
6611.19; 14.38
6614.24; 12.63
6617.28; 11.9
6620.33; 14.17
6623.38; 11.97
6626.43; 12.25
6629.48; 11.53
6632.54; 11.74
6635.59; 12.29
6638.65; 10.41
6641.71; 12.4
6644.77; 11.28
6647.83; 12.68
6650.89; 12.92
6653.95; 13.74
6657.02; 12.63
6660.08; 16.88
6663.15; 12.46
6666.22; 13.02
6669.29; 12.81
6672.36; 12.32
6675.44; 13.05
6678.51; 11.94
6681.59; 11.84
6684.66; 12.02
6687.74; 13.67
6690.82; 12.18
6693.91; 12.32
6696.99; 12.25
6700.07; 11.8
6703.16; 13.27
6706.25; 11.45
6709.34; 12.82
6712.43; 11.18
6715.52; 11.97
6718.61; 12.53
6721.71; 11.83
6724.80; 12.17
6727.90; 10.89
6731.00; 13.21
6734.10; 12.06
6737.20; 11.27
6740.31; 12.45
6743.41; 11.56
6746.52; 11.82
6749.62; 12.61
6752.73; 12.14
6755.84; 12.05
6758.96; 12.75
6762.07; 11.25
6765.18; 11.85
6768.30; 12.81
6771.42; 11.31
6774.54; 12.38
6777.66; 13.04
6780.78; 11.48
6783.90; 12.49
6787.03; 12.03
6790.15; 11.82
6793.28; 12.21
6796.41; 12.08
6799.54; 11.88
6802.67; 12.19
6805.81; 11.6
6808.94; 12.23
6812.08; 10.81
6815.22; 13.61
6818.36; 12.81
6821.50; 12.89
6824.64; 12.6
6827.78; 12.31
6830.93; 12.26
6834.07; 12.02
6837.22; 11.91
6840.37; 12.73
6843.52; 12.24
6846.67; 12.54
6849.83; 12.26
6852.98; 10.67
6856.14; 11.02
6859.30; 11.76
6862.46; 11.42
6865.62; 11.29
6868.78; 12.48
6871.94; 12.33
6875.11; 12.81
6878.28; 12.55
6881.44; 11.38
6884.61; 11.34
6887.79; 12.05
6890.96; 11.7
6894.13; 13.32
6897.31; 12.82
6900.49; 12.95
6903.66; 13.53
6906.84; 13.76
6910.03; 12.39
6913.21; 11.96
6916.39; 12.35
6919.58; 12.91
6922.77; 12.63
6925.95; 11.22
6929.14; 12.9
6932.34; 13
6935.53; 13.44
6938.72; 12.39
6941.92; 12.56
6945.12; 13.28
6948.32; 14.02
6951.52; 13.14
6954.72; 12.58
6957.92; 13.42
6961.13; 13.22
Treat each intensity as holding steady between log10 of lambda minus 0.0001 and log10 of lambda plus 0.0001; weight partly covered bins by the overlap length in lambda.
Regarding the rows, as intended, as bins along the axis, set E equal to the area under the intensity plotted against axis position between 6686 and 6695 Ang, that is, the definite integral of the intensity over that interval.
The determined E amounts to 114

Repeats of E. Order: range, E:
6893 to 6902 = 117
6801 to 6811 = 119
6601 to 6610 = 118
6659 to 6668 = 125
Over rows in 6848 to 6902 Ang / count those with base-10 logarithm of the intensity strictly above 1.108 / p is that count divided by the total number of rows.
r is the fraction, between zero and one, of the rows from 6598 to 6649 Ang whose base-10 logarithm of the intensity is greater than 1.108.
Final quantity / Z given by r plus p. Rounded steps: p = 0.12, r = 0.24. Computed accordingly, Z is 0.4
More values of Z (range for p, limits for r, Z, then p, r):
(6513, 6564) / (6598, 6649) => 0.8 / 0.53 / 0.24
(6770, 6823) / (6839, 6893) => 0.2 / 0.18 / 0.00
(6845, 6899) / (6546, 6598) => 0.2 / 0.06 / 0.18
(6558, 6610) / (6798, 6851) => 0.3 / 0.18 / 0.12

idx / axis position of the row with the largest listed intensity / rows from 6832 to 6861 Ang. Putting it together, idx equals 6840.37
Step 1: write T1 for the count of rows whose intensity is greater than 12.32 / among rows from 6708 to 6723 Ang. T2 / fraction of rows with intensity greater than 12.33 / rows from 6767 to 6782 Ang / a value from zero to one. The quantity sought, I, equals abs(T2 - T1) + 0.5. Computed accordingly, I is 1.9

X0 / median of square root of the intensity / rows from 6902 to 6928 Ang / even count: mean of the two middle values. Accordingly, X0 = 3.54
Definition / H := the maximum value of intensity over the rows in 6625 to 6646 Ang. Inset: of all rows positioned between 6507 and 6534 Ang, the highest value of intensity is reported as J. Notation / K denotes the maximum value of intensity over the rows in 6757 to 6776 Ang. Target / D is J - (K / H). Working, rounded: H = 12.4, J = 13.99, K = 12.81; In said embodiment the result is 13.0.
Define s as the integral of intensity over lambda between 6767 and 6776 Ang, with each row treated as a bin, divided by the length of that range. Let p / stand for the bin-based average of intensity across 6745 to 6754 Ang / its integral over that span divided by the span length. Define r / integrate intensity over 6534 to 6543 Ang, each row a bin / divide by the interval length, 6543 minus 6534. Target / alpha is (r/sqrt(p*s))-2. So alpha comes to -0.90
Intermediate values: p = 12.2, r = 13.4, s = 12.1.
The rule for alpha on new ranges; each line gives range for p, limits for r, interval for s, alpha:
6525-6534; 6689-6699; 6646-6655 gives -1.04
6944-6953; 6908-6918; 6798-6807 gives -1.03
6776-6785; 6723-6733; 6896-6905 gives -1.05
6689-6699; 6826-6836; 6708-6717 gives -0.99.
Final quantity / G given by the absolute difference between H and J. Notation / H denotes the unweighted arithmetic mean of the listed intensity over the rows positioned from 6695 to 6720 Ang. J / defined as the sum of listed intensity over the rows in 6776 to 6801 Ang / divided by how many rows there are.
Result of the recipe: 0.0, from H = 12.2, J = 12.1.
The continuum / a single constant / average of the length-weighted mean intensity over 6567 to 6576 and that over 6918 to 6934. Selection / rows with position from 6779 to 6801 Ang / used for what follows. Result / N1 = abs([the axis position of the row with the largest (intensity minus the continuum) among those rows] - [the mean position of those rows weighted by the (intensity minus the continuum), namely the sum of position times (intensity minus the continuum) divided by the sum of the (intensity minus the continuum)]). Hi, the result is 5.7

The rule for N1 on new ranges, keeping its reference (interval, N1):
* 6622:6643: 8.0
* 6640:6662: 0.3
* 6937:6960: 2.2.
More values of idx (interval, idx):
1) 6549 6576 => 6571.73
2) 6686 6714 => 6687.74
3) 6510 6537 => 6514.48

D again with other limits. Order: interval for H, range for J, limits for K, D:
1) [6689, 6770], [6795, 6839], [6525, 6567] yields 12.6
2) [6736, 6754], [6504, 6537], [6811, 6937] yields 12.9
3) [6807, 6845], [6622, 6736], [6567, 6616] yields 15.8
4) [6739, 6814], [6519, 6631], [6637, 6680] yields 13.1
